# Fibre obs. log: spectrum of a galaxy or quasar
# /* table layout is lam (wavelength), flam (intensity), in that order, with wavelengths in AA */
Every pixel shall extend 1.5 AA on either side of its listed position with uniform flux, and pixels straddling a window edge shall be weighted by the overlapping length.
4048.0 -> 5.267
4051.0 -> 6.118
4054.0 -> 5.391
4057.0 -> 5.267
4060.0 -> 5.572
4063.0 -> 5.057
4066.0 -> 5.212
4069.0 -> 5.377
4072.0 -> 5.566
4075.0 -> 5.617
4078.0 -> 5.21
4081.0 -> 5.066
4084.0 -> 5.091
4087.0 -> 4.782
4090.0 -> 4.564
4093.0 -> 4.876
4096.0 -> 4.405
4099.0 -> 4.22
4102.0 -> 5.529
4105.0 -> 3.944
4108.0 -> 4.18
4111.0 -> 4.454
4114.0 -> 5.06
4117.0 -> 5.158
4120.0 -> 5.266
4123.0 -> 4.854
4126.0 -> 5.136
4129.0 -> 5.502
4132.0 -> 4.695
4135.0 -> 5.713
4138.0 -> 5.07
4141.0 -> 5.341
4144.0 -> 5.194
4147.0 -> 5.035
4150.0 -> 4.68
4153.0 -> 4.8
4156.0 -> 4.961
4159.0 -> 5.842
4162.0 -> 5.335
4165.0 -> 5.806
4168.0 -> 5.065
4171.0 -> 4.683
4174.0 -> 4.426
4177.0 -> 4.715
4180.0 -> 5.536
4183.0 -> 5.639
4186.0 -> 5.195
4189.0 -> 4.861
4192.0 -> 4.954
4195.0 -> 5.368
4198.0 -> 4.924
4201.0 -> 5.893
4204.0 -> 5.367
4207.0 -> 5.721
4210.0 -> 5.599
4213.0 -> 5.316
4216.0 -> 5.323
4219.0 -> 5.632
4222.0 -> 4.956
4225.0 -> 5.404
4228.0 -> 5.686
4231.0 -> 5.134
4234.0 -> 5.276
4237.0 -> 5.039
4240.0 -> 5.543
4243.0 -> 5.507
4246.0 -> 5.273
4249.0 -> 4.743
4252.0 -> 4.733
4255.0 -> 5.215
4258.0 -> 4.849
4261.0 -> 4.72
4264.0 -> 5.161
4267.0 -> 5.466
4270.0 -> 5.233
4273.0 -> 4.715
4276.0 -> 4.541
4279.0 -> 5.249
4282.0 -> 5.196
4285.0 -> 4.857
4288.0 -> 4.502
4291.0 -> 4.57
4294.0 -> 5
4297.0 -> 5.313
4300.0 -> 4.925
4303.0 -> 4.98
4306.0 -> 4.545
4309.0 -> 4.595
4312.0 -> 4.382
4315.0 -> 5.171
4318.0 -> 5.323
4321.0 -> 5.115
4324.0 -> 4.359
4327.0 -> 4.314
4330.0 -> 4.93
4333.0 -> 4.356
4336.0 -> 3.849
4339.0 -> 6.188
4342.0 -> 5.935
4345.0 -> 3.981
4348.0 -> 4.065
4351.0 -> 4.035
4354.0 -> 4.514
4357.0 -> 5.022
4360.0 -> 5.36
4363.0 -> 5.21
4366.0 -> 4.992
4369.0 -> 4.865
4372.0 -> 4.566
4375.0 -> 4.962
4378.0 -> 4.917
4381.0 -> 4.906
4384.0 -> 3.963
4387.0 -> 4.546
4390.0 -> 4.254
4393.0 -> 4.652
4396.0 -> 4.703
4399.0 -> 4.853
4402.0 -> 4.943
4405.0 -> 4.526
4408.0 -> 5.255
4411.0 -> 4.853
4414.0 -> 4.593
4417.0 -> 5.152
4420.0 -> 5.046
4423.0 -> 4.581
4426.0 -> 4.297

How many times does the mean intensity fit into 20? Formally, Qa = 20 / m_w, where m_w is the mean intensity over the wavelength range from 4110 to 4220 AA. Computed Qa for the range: 3.85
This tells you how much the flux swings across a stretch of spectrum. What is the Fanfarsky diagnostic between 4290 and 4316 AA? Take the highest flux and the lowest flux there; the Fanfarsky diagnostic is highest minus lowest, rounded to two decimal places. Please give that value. 0.93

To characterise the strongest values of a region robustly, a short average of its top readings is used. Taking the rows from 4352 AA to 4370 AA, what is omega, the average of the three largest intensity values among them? 5.20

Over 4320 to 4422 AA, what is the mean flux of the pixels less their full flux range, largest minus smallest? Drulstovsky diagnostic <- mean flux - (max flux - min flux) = 2.4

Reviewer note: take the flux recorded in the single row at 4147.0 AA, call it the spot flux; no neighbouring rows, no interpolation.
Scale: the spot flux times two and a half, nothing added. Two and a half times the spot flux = 12.59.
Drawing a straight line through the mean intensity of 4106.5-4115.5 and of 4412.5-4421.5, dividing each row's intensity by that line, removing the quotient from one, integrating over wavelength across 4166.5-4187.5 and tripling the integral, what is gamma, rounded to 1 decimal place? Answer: -5.3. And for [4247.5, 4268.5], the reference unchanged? -3.2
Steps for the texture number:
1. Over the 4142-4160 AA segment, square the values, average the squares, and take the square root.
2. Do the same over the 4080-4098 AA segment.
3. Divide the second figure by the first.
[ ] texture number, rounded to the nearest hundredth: 0.94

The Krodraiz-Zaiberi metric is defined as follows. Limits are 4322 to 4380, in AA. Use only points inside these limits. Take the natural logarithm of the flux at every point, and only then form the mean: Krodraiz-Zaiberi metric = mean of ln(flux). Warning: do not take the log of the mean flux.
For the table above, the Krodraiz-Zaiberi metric 1.55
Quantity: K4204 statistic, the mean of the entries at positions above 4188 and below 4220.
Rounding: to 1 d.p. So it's 5.4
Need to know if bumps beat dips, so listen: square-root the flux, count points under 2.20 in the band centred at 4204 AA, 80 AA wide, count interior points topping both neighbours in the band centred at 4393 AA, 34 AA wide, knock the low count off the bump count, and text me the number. -1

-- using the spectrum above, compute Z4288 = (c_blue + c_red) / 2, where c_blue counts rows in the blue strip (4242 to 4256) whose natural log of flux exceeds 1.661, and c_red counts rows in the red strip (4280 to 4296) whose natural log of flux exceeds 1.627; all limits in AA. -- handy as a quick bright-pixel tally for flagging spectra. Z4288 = 1.5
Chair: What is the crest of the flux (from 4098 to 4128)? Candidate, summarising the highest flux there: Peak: 5.529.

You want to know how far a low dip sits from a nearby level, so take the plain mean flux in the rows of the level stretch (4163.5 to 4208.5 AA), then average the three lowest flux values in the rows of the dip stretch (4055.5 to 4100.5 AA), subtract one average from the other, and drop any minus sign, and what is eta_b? 0.8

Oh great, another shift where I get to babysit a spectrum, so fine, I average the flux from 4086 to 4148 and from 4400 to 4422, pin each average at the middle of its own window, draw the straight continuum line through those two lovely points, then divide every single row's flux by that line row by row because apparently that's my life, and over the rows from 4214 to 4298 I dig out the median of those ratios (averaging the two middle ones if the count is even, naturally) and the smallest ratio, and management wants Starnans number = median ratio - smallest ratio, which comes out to 0.14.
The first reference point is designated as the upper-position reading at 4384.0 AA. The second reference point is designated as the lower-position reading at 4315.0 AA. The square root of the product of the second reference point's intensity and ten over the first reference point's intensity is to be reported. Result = 3.61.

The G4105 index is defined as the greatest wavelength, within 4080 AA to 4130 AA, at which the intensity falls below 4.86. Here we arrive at 4123.0 AA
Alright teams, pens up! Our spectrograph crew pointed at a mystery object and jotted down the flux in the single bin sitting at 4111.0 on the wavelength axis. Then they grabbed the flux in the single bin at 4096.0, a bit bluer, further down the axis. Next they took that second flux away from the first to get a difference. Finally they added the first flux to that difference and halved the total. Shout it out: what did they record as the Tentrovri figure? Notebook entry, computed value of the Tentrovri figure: 2.3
